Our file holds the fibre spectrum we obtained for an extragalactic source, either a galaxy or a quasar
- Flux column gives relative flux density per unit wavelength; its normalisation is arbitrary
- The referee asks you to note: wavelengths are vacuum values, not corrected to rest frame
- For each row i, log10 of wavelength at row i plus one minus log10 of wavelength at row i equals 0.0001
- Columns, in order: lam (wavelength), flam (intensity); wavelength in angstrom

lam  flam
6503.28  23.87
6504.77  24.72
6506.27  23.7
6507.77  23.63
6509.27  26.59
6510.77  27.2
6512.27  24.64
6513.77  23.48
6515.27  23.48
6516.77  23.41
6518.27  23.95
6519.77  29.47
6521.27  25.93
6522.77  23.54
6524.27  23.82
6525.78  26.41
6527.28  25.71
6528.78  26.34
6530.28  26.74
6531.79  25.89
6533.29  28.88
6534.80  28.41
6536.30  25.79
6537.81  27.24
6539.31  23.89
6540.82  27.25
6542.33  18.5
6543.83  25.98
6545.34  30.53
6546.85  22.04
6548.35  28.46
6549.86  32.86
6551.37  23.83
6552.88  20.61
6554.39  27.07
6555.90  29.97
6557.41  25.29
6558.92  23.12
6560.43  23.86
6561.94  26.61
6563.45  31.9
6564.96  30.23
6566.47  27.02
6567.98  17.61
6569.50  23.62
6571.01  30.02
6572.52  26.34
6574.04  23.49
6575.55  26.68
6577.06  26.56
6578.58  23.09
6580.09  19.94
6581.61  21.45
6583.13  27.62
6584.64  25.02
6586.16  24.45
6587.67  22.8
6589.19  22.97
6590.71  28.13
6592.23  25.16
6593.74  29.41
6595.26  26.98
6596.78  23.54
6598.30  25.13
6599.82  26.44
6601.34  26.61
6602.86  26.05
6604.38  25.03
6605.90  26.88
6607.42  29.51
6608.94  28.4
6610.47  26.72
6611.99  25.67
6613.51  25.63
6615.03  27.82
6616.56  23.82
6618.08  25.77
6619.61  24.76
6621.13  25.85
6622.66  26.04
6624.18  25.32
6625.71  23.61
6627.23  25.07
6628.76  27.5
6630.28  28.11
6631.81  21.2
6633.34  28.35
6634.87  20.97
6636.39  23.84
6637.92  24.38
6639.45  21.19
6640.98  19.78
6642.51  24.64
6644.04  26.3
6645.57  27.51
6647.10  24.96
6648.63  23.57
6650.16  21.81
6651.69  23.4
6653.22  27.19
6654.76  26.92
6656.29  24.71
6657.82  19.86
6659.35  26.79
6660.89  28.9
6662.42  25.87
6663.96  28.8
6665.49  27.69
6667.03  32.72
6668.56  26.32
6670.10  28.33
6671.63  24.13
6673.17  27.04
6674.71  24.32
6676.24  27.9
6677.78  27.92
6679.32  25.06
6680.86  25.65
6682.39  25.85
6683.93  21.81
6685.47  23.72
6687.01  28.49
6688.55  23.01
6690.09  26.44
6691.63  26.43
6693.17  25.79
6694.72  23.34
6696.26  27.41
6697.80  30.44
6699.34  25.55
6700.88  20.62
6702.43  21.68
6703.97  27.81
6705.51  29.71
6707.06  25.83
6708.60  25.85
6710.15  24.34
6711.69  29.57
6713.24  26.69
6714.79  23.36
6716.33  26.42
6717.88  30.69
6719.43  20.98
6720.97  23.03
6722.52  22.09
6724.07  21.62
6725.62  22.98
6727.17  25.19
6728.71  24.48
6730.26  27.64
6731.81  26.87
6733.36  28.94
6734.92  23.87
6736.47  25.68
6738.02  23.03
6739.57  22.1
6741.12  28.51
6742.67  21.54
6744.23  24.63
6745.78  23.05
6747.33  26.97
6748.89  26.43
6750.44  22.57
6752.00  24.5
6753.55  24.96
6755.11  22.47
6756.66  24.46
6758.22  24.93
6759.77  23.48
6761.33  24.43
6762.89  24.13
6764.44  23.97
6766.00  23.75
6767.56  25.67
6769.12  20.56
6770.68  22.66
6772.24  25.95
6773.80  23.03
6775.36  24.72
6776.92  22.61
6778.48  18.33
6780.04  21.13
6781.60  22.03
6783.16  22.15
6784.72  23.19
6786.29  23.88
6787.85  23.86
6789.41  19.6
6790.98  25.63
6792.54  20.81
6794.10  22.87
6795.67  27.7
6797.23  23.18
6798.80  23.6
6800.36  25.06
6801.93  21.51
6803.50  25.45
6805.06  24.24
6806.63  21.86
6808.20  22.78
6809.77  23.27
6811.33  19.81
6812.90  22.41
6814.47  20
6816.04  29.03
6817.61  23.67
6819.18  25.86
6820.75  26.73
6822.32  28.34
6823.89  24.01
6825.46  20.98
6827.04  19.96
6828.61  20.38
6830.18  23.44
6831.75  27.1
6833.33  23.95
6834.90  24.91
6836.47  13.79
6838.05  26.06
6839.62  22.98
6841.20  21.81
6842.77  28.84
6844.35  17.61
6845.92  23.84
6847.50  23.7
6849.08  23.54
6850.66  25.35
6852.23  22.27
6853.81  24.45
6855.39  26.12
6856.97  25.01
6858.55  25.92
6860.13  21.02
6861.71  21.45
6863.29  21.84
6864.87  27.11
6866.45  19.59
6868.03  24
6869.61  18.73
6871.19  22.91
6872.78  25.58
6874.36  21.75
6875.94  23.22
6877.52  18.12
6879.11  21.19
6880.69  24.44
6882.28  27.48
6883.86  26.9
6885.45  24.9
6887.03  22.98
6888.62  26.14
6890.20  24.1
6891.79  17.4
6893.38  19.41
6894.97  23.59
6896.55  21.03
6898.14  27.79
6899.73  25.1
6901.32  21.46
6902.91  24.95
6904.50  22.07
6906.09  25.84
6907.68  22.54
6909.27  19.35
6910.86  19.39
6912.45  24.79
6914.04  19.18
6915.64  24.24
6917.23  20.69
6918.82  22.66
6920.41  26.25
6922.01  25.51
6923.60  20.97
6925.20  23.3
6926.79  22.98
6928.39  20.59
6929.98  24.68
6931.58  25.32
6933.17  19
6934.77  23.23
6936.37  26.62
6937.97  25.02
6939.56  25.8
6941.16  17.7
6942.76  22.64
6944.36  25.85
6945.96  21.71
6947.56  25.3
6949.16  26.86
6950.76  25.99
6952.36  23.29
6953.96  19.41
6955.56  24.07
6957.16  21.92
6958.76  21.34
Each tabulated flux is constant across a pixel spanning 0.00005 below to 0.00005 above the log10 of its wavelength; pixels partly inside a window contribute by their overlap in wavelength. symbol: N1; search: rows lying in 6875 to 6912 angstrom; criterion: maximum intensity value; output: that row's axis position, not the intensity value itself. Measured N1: 6898.14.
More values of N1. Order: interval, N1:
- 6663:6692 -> 6667.03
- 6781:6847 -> 6816.04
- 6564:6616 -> 6564.96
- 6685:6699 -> 6697.80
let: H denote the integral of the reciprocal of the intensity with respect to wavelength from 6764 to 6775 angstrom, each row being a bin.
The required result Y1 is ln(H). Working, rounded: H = 0.5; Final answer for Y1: -0.8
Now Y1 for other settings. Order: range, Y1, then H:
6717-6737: -0.2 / 0.8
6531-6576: 0.6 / 1.8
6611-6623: -0.8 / 0.5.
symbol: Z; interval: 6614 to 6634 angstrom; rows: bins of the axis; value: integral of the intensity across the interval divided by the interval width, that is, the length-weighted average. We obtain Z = 25.6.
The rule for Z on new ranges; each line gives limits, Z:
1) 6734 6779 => 23.9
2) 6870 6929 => 23.0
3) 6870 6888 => 23.5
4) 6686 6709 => 25.9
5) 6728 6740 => 25.4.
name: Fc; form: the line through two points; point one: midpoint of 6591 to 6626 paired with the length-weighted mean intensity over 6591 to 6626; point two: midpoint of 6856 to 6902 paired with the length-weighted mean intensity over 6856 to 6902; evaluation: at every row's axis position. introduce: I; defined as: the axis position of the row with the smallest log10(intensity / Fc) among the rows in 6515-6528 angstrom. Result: 6516.77 angstrom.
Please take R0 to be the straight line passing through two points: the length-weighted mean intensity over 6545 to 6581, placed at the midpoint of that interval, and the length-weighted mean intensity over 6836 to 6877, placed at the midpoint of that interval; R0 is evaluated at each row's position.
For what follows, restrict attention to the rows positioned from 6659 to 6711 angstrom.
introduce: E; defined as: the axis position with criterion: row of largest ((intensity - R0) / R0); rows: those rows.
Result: 6667.03 angstrom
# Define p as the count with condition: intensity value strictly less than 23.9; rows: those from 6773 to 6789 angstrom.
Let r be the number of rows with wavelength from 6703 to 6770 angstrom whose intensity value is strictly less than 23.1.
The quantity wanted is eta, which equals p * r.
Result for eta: 108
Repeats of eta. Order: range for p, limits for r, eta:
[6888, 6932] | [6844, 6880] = 176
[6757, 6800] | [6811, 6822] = 54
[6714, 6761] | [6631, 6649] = 56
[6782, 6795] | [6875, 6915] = 84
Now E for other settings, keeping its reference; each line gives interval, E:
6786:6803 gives 6795.67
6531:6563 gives 6549.86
